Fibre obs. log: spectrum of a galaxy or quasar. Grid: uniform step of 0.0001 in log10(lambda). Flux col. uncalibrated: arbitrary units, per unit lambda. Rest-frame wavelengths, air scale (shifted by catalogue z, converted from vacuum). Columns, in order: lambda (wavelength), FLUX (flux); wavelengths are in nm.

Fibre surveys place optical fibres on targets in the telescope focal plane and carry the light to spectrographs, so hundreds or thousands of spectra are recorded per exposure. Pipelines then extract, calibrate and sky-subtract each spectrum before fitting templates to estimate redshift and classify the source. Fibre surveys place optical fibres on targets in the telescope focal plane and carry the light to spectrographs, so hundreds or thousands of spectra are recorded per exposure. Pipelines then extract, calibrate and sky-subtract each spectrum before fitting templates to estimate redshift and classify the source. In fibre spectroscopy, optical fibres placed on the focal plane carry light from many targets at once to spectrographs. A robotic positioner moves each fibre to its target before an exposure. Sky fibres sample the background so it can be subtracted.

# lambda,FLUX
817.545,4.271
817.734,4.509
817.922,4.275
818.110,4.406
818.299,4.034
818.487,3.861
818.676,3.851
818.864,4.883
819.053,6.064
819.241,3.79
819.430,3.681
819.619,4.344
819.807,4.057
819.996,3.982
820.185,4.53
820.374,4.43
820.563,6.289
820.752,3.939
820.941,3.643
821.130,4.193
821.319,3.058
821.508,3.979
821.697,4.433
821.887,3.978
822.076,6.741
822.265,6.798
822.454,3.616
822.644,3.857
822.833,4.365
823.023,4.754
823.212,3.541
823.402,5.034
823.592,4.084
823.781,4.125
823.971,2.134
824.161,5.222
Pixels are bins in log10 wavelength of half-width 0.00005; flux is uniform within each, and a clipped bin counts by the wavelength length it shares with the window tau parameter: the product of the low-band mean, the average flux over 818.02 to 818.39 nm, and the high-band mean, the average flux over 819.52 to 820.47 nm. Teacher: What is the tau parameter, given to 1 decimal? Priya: 18.0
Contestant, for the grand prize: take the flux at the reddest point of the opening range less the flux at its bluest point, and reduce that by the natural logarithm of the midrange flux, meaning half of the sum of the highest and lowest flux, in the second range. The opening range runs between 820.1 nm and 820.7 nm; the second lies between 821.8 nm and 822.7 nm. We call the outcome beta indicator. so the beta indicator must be 0.1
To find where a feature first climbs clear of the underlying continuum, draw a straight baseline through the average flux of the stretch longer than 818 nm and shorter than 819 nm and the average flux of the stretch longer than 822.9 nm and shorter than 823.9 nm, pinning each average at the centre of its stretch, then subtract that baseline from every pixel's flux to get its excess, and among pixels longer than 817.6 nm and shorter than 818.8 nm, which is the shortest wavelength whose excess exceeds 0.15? 817.734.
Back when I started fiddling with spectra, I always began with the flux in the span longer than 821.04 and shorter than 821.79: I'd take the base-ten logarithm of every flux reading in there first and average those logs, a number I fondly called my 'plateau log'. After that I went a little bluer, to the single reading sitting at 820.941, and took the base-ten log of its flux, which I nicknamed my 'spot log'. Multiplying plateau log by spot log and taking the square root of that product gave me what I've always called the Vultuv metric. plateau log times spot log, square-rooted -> 0.57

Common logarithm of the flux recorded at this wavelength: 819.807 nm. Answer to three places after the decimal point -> 0.608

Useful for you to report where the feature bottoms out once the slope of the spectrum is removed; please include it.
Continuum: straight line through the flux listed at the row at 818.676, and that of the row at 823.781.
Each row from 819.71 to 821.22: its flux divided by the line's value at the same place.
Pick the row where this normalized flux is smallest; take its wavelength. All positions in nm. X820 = 820.941 nm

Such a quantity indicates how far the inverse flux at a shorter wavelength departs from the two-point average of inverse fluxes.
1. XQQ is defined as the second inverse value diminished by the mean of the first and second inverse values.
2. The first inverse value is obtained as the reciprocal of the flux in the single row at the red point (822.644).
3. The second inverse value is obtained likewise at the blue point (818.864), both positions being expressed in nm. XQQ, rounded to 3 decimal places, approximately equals -0.027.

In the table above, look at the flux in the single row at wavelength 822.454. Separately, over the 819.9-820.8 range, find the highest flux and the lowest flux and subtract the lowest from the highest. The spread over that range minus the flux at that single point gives -1.3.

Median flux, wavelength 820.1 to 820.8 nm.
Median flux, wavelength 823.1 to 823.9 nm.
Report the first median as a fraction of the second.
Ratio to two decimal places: 1.09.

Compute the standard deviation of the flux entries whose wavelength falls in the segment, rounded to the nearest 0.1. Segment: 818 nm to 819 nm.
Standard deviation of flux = 0.4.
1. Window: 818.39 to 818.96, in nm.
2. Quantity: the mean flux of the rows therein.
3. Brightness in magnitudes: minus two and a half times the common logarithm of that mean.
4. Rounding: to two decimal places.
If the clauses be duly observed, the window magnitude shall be -1.56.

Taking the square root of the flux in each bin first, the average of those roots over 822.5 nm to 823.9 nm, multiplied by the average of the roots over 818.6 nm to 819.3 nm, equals 4.4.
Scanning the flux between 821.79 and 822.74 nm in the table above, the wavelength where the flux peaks 822.265 nm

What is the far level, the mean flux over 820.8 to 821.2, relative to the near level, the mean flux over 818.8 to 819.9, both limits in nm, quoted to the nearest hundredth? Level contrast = 0.88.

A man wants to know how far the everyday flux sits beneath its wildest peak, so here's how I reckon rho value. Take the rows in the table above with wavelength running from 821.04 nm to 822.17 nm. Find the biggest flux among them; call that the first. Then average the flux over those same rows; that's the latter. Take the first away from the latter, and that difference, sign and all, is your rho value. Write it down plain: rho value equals -2.3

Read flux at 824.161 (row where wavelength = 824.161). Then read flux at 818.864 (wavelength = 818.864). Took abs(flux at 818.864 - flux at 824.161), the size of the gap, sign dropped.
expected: 0.34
